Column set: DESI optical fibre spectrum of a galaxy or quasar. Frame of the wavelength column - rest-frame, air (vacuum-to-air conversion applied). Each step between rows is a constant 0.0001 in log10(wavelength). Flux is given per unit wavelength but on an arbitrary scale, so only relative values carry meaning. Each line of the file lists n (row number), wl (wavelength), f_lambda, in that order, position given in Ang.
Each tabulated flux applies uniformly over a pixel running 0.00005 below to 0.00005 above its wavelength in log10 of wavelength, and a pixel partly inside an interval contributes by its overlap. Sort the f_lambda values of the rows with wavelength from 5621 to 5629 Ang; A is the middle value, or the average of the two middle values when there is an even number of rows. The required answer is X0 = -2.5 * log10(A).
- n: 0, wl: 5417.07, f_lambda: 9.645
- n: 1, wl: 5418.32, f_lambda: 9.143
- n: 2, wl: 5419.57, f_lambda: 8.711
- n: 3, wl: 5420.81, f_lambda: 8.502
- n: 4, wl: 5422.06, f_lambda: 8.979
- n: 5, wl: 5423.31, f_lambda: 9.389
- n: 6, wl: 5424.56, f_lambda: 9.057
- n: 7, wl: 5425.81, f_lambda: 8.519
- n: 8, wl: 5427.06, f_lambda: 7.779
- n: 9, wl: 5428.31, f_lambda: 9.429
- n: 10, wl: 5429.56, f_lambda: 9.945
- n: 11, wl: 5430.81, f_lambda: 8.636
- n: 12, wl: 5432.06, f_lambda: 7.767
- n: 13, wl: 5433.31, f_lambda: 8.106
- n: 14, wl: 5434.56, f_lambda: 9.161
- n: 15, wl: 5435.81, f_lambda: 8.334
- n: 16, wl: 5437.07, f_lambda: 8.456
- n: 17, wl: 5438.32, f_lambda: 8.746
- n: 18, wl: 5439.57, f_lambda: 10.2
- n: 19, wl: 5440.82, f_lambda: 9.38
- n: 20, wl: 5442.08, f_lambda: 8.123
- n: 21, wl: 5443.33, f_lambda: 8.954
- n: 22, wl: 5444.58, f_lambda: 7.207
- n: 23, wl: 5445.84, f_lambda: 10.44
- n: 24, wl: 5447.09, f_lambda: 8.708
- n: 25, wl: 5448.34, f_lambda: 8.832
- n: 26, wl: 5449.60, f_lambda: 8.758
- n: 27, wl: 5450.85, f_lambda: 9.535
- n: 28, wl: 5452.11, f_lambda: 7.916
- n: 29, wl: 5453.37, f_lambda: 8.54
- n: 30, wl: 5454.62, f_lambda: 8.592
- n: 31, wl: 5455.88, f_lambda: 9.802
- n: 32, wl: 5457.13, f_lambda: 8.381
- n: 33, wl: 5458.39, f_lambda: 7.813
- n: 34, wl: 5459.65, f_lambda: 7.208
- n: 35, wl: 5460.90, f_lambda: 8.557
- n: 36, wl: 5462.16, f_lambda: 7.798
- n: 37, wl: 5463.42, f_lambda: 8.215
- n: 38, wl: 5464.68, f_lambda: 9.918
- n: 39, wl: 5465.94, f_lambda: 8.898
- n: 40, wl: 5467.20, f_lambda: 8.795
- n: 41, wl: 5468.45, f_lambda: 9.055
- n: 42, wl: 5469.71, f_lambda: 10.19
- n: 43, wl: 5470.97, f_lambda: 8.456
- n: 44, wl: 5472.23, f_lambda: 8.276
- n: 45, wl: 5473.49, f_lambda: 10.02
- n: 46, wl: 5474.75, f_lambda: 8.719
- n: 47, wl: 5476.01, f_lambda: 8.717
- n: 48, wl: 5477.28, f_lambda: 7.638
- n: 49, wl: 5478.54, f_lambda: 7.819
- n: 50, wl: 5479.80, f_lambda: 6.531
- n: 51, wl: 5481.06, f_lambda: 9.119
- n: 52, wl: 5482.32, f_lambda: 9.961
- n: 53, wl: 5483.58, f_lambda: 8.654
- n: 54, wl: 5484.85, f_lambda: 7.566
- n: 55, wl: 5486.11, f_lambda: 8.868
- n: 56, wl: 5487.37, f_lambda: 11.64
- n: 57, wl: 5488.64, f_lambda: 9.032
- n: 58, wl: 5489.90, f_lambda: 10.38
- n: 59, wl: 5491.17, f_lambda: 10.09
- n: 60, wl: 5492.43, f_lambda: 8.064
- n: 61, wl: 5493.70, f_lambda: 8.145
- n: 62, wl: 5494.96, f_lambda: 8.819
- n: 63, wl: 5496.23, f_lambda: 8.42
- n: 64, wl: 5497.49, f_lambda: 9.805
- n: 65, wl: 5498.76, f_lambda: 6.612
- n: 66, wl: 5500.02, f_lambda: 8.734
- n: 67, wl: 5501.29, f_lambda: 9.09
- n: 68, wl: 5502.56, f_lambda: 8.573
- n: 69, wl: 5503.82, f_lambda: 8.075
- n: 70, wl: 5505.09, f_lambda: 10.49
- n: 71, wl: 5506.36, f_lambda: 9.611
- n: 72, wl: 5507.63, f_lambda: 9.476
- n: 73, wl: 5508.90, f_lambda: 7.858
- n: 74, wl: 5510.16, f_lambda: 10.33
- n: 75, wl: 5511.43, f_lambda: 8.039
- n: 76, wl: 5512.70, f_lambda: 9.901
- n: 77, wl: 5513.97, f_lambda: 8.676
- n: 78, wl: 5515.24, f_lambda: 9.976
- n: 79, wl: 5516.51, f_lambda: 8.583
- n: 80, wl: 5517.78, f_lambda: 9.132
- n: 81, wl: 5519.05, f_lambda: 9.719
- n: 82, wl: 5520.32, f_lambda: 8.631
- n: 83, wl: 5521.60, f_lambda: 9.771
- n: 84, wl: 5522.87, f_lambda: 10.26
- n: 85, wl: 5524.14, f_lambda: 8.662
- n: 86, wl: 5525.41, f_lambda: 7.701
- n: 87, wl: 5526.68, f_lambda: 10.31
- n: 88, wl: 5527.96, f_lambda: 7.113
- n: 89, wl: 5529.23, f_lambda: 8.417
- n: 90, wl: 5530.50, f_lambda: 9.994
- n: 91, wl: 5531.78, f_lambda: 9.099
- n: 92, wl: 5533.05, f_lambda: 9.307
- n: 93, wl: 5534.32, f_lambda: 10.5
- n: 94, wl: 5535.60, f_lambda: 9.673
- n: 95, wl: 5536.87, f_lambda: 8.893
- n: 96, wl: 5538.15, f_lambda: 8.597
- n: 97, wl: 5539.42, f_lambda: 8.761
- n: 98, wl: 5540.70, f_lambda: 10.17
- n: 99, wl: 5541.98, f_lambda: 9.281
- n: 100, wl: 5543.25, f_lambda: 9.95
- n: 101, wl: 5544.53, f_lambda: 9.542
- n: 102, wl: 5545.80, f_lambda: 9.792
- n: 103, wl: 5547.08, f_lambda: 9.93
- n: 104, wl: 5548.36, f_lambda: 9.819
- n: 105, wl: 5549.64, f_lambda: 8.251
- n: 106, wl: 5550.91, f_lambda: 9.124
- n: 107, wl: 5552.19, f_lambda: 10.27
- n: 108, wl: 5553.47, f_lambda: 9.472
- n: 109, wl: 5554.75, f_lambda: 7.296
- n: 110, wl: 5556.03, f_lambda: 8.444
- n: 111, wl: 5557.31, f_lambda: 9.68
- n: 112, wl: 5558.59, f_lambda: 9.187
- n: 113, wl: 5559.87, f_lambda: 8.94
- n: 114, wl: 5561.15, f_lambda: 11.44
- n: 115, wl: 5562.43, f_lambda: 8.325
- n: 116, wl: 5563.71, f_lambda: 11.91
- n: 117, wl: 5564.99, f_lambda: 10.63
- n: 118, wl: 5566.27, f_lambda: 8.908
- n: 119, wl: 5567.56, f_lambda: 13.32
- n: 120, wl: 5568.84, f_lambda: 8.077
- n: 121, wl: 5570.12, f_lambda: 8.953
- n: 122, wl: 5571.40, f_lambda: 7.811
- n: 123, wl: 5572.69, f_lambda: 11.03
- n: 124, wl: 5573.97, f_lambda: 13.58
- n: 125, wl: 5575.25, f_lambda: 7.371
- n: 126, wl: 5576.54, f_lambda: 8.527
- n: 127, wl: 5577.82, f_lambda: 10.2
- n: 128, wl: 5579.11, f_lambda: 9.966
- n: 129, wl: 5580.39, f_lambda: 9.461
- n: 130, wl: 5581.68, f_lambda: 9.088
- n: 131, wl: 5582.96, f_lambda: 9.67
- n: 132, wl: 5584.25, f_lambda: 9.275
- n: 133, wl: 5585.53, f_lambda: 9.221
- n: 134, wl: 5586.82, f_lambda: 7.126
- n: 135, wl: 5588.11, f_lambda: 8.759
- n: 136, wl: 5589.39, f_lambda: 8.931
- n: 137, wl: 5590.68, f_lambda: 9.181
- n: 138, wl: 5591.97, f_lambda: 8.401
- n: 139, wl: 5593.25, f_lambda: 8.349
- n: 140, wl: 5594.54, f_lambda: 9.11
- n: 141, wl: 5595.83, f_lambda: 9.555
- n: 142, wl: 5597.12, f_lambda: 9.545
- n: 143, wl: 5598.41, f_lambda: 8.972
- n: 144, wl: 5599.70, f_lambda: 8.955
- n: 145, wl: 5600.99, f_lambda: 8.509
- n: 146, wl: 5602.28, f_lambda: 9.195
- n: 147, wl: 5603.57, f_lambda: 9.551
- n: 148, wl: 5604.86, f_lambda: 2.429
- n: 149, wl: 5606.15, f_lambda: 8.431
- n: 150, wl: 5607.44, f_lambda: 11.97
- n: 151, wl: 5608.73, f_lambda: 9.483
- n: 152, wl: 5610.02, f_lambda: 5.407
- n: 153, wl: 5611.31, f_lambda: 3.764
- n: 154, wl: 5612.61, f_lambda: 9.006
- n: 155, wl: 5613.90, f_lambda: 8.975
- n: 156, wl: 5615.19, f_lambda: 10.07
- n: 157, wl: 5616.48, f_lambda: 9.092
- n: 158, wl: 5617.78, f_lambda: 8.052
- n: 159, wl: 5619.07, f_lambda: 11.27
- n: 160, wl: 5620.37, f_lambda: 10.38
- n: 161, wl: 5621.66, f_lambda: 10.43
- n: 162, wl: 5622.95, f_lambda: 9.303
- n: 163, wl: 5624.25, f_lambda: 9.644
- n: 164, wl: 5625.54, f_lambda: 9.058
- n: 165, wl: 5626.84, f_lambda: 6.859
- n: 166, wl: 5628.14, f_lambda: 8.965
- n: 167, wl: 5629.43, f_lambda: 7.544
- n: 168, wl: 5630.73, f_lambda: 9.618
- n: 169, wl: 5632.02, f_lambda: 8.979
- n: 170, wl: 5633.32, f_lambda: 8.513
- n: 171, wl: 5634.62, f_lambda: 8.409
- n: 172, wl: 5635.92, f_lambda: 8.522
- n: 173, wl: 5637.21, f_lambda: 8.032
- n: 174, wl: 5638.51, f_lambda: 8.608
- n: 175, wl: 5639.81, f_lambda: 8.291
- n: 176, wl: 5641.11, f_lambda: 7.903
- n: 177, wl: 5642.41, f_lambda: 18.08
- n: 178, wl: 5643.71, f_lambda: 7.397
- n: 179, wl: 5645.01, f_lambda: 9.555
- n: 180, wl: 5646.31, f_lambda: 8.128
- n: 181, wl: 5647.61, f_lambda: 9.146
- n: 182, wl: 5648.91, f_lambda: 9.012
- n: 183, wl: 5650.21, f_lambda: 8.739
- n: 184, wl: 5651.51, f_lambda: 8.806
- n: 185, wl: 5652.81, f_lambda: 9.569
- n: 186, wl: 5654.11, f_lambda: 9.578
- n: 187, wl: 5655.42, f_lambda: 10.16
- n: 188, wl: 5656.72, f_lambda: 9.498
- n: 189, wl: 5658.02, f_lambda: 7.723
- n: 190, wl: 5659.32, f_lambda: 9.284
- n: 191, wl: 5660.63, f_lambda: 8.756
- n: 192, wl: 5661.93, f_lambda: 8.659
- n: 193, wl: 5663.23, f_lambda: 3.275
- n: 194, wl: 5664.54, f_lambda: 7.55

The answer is -2.41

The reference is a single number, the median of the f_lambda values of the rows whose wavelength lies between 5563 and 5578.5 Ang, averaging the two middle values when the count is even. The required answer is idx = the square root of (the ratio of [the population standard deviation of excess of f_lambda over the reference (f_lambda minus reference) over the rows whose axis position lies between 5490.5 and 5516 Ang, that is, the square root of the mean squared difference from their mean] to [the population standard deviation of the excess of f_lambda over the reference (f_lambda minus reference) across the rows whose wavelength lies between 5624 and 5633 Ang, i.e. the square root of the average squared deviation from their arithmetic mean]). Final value 1.00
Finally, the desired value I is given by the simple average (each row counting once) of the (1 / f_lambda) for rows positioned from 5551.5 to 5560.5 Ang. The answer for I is 0.112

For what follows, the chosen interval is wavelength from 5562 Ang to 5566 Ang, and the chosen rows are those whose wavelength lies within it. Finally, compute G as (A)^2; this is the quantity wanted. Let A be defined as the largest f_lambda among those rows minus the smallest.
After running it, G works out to 13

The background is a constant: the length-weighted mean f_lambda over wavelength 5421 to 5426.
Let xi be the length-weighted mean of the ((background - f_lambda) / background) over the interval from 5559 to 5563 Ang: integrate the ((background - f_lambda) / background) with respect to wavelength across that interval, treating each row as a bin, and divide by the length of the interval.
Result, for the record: -0.07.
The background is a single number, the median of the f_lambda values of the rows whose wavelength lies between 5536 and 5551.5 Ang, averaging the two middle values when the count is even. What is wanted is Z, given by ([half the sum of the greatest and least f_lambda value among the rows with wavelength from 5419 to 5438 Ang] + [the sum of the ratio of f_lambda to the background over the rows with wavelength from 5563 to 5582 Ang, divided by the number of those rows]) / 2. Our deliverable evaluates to 4.96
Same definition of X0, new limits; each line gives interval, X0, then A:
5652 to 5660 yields -2.45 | 9.53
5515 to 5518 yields -2.40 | 9.13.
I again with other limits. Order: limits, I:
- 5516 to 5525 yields 0.109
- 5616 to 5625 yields 0.104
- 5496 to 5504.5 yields 0.120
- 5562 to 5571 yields 0.103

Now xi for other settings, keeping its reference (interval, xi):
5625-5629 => 0.08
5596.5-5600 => -0.02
